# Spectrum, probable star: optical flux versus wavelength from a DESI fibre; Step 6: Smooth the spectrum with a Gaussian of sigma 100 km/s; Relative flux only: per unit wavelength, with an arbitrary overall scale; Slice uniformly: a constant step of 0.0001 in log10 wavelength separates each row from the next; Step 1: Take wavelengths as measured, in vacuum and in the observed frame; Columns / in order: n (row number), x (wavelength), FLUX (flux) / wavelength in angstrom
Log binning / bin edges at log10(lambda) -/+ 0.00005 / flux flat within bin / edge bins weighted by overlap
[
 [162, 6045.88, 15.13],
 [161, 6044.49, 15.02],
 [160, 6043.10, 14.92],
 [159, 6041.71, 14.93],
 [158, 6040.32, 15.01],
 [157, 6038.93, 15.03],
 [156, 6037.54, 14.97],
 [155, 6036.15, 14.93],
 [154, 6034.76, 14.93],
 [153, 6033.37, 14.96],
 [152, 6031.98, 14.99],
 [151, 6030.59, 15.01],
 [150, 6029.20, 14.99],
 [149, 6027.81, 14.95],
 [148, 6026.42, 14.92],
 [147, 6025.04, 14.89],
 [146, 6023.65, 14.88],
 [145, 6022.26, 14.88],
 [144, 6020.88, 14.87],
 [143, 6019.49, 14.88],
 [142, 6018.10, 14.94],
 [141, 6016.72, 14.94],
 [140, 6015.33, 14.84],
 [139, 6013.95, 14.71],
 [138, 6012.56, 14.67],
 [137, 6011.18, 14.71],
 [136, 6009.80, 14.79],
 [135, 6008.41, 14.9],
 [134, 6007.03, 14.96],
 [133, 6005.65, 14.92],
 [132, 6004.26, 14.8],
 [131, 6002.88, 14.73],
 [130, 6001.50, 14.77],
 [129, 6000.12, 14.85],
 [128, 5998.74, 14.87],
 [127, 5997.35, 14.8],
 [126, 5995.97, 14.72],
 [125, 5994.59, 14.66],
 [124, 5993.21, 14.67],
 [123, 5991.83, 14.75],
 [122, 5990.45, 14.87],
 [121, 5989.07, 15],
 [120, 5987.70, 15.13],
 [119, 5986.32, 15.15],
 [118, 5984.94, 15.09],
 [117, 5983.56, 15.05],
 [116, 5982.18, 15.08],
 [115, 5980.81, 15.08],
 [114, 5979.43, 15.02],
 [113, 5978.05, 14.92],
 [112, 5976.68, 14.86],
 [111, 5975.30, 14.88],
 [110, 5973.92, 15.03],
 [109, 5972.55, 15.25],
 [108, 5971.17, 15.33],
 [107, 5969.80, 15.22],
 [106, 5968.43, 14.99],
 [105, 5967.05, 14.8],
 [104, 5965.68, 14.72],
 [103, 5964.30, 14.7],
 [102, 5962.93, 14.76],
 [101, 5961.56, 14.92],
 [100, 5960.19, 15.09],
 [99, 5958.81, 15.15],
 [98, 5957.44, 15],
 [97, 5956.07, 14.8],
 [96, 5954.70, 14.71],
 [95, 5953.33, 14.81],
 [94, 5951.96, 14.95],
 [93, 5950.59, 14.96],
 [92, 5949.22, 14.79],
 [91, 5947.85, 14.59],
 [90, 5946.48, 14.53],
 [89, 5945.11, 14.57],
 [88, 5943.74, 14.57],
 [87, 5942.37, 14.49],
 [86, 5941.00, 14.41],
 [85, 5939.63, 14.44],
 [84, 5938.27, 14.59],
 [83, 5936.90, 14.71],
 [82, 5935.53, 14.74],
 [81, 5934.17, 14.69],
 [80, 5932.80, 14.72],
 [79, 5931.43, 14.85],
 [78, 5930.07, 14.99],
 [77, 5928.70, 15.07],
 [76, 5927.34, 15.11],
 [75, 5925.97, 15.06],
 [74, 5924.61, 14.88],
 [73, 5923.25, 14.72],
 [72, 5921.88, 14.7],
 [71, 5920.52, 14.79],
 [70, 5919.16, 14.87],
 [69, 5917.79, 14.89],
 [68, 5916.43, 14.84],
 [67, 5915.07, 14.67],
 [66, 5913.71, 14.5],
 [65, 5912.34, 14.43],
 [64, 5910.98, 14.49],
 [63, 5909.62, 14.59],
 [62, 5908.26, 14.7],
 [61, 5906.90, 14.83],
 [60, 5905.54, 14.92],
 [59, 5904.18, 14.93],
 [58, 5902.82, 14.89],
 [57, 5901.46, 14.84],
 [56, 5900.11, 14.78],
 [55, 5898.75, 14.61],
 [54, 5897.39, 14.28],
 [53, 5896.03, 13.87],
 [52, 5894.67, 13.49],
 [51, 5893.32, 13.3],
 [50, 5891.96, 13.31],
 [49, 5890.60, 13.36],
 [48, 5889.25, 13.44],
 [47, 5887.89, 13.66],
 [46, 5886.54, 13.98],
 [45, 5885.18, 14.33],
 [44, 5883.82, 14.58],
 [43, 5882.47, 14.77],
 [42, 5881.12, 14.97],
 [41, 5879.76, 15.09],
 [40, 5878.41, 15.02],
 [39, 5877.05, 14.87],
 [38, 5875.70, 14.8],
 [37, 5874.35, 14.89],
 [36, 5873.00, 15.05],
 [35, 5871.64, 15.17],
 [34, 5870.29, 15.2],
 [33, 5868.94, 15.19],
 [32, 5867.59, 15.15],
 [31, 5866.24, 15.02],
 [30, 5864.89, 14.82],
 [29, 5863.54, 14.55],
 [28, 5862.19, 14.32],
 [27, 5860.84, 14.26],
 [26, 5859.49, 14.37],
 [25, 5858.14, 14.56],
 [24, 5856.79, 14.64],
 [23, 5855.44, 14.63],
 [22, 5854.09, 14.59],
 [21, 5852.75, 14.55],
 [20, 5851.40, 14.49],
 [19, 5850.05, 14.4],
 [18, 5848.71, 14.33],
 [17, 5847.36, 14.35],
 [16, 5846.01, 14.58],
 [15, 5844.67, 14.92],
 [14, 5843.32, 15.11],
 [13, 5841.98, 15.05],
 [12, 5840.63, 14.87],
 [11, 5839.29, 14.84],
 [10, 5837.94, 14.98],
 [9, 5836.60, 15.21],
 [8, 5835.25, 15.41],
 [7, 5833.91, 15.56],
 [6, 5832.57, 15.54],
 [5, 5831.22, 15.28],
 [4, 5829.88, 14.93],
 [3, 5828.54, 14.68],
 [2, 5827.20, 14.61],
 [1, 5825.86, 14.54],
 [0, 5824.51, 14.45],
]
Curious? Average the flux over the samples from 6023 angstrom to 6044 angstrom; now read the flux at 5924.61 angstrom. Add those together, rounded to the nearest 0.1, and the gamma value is 29.8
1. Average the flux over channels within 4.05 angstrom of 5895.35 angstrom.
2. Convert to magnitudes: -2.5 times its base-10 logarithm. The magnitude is -2.85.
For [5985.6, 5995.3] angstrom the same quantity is -2.93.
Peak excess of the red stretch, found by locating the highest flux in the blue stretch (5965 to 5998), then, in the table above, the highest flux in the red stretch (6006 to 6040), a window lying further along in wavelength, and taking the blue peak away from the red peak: -0.3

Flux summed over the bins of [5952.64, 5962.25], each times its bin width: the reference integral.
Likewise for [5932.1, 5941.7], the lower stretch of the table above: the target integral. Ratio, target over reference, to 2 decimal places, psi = 0.98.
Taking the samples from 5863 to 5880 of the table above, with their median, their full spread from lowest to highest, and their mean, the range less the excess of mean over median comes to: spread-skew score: 0.68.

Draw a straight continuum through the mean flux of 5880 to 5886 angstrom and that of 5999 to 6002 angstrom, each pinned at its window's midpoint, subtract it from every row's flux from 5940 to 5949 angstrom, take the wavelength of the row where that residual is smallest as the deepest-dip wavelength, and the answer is 5941.00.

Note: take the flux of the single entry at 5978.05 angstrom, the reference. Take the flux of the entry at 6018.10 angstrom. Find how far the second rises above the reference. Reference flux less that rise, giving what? 14.9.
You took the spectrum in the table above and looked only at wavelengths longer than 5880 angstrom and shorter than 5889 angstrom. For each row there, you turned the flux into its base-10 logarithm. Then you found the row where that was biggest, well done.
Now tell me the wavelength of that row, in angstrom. 5881.12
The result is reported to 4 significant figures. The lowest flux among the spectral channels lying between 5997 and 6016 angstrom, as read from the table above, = 14.67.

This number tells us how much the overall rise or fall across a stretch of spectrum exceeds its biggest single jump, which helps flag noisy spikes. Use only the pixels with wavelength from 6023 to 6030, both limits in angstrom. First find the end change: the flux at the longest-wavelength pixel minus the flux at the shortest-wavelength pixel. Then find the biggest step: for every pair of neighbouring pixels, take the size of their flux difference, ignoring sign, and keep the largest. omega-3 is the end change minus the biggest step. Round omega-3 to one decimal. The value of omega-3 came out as 0.1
